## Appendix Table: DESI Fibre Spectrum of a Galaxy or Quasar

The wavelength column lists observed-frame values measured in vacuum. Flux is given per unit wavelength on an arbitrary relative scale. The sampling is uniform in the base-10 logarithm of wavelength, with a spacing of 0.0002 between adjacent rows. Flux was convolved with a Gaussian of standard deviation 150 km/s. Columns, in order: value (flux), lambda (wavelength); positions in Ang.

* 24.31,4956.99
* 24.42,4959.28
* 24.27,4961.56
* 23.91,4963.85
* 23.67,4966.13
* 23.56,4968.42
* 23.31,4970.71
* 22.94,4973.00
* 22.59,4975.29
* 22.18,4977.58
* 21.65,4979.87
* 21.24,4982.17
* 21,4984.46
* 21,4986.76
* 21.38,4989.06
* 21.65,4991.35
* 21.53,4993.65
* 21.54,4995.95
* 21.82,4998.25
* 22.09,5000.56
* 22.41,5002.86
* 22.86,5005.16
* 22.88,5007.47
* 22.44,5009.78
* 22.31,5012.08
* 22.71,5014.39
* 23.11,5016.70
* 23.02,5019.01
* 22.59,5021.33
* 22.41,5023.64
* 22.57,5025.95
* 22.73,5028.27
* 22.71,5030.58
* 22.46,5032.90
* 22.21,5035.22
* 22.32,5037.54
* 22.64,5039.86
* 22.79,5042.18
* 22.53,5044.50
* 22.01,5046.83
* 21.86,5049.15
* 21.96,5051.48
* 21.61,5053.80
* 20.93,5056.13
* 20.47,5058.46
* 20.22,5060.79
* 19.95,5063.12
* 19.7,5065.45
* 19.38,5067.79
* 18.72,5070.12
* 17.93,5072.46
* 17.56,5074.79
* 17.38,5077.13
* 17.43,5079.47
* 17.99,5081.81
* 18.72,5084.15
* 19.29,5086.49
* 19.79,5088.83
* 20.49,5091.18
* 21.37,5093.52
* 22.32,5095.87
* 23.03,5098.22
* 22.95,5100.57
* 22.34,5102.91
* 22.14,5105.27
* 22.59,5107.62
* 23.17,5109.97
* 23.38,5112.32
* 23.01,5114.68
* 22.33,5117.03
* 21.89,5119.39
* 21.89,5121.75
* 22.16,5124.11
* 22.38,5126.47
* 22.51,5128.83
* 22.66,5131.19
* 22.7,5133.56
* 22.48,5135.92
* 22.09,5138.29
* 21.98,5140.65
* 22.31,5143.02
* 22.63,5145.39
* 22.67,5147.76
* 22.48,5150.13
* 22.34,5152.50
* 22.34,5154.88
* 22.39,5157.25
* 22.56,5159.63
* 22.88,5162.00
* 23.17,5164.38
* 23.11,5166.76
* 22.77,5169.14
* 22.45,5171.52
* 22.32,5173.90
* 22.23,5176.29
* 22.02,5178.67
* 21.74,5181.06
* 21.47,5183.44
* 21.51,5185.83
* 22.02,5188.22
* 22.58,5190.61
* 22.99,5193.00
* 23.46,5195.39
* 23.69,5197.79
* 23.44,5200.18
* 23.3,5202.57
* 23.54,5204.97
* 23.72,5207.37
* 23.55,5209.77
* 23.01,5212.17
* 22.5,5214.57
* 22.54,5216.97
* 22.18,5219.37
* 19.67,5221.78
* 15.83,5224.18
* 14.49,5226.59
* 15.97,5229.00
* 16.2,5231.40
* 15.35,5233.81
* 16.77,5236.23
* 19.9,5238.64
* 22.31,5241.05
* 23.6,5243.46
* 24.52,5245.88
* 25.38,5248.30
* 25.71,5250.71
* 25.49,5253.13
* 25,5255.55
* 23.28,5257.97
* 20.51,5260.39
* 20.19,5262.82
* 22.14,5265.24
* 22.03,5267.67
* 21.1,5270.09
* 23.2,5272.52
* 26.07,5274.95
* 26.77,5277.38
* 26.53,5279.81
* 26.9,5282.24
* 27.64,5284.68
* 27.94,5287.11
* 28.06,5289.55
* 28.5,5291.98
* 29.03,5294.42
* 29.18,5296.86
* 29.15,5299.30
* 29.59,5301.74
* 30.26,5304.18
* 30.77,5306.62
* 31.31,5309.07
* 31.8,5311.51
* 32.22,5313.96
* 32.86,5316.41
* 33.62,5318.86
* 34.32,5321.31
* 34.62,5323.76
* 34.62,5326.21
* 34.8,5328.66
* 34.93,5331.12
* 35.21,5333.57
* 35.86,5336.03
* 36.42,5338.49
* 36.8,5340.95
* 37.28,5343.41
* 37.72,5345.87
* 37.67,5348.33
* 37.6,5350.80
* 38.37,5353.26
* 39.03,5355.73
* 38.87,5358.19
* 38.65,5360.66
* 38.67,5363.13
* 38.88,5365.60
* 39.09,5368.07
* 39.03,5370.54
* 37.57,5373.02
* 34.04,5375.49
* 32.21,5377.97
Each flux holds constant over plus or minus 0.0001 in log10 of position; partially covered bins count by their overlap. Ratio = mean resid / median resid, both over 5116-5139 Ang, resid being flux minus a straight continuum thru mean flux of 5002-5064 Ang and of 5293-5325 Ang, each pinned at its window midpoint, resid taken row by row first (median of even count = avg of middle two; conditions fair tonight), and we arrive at 1.01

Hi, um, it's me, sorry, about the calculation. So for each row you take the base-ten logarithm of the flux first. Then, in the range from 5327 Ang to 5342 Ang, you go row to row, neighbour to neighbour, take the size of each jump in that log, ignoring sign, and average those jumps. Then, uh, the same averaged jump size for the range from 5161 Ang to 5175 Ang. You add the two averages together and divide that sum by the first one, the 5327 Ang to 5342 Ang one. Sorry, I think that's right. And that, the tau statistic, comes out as 1.9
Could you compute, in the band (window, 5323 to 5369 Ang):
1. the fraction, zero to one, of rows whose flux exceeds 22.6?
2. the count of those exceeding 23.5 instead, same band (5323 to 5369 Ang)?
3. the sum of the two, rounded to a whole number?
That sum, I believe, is 20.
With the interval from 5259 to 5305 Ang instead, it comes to 14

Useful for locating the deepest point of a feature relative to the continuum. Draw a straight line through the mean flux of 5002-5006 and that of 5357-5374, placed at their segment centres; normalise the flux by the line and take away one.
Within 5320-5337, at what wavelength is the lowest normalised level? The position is 5321.31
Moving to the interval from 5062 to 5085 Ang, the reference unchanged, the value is 5079.47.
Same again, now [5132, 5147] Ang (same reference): 5140.65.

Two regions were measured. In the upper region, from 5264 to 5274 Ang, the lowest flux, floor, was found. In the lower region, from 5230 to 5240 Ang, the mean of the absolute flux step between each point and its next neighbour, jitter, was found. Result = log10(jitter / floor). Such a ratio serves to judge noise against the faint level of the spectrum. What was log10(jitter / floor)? -1.07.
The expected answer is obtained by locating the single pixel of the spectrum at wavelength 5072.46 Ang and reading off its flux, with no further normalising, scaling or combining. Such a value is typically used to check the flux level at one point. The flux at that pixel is 17.93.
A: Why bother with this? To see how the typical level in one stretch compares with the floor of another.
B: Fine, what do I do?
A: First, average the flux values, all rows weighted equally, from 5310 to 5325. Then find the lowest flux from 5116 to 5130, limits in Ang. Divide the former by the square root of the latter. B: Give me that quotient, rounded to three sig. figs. 7.10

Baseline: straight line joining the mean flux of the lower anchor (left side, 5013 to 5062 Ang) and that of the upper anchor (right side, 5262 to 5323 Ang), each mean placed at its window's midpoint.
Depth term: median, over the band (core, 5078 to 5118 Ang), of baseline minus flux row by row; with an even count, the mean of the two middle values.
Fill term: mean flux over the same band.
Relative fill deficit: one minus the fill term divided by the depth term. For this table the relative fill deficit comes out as -12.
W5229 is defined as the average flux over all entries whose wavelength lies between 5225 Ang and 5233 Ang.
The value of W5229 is 16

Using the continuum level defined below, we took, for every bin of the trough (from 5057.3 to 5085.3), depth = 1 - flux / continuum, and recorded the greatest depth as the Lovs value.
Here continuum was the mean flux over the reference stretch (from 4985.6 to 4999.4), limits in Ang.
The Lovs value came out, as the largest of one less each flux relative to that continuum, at 0.19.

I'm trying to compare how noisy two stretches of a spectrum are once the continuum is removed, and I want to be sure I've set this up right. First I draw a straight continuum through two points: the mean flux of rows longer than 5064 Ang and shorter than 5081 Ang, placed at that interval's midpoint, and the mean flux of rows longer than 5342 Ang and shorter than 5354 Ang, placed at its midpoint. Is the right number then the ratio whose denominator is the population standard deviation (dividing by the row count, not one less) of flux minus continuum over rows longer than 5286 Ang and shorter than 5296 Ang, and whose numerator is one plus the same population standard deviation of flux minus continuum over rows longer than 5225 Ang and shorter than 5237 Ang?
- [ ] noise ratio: 7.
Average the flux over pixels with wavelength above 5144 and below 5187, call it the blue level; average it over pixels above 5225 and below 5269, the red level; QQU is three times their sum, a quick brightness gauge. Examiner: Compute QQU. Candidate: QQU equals 130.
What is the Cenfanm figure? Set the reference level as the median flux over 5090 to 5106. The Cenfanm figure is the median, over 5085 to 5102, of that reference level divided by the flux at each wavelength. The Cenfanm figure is 1.04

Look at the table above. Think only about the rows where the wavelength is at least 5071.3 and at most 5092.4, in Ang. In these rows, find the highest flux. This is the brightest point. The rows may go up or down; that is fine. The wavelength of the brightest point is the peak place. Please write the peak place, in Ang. 5091.18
